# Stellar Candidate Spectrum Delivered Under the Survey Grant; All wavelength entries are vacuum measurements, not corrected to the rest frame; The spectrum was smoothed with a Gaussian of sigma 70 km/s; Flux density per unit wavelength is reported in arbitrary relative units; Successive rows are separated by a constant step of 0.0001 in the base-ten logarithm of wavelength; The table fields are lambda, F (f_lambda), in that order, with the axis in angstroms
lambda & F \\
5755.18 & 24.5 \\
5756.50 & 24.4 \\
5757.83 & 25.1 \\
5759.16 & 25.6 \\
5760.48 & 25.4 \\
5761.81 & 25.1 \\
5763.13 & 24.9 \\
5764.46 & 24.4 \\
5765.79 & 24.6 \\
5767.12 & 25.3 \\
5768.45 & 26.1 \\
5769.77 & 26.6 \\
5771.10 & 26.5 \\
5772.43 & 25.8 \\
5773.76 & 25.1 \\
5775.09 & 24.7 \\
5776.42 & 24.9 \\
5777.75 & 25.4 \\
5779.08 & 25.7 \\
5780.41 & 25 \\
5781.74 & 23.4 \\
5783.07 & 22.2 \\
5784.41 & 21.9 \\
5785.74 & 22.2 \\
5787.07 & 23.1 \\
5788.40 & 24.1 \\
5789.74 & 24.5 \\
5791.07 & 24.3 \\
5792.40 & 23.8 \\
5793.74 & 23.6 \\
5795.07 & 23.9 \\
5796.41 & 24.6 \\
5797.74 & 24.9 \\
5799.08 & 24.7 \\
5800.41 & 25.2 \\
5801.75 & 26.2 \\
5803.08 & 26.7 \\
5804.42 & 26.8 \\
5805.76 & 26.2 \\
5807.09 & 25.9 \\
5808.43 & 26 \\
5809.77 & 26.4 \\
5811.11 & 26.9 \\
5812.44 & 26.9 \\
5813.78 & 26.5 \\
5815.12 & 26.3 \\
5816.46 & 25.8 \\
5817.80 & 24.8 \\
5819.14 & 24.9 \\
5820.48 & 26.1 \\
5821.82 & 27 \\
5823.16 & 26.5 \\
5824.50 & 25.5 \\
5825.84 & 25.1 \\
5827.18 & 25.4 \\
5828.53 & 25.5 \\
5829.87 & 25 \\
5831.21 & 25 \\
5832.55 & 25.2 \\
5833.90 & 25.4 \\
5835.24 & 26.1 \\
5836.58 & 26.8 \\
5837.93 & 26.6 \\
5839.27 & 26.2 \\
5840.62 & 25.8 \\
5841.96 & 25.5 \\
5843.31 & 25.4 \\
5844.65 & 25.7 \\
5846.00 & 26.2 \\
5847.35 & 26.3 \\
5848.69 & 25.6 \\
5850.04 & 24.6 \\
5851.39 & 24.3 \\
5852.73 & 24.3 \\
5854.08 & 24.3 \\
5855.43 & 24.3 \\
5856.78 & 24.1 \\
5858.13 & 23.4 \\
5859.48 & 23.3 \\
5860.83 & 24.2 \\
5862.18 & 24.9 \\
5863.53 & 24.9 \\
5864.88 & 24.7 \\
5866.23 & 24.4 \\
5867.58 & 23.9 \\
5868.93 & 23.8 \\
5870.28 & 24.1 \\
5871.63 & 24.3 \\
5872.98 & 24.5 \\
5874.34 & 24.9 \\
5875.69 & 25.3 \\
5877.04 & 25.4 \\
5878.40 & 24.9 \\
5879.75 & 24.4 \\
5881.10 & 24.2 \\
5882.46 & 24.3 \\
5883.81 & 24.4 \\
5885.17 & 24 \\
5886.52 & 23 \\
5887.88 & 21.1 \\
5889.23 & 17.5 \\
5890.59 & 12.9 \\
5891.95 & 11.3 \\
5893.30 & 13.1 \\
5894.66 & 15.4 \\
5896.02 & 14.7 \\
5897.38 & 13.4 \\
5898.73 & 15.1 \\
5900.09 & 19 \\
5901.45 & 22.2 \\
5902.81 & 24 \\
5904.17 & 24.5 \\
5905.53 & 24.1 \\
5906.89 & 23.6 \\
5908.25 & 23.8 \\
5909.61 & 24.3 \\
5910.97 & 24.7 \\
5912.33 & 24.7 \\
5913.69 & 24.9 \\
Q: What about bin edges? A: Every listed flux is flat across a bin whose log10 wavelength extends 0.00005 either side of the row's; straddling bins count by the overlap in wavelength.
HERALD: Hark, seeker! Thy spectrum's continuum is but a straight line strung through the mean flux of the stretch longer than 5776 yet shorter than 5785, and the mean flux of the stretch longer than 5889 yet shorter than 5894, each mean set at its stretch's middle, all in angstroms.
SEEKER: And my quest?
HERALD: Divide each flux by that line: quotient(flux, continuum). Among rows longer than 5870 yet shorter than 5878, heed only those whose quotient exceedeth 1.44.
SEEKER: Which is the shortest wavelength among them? 5870.28 angstroms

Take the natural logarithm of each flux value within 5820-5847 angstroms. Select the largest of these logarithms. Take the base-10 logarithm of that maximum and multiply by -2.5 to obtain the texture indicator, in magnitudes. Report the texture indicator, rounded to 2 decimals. -1.29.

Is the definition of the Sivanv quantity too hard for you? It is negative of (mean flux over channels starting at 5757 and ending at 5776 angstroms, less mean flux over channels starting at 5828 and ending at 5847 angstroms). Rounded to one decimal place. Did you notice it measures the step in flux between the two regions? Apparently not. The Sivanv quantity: 0.4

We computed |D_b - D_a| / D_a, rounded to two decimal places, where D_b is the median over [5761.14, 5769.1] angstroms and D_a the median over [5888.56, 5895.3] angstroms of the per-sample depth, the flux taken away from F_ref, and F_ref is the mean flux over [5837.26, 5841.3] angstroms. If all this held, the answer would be 0.91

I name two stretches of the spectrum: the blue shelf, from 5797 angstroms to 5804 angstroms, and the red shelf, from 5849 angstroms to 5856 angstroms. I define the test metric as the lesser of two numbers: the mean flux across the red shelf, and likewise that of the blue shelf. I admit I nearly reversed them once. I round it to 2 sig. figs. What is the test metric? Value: 24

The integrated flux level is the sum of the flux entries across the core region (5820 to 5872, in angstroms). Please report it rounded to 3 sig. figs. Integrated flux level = 980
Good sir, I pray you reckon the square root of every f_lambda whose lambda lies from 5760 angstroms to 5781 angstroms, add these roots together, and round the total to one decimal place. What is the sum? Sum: 80.5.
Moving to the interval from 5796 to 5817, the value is 81.6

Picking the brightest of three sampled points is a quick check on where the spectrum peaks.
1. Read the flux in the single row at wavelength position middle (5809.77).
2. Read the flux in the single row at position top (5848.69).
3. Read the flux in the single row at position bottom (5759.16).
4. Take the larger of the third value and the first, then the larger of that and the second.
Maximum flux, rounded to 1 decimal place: 26.4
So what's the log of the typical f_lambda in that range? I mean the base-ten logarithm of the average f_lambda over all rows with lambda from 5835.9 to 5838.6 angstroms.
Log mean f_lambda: 1.43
